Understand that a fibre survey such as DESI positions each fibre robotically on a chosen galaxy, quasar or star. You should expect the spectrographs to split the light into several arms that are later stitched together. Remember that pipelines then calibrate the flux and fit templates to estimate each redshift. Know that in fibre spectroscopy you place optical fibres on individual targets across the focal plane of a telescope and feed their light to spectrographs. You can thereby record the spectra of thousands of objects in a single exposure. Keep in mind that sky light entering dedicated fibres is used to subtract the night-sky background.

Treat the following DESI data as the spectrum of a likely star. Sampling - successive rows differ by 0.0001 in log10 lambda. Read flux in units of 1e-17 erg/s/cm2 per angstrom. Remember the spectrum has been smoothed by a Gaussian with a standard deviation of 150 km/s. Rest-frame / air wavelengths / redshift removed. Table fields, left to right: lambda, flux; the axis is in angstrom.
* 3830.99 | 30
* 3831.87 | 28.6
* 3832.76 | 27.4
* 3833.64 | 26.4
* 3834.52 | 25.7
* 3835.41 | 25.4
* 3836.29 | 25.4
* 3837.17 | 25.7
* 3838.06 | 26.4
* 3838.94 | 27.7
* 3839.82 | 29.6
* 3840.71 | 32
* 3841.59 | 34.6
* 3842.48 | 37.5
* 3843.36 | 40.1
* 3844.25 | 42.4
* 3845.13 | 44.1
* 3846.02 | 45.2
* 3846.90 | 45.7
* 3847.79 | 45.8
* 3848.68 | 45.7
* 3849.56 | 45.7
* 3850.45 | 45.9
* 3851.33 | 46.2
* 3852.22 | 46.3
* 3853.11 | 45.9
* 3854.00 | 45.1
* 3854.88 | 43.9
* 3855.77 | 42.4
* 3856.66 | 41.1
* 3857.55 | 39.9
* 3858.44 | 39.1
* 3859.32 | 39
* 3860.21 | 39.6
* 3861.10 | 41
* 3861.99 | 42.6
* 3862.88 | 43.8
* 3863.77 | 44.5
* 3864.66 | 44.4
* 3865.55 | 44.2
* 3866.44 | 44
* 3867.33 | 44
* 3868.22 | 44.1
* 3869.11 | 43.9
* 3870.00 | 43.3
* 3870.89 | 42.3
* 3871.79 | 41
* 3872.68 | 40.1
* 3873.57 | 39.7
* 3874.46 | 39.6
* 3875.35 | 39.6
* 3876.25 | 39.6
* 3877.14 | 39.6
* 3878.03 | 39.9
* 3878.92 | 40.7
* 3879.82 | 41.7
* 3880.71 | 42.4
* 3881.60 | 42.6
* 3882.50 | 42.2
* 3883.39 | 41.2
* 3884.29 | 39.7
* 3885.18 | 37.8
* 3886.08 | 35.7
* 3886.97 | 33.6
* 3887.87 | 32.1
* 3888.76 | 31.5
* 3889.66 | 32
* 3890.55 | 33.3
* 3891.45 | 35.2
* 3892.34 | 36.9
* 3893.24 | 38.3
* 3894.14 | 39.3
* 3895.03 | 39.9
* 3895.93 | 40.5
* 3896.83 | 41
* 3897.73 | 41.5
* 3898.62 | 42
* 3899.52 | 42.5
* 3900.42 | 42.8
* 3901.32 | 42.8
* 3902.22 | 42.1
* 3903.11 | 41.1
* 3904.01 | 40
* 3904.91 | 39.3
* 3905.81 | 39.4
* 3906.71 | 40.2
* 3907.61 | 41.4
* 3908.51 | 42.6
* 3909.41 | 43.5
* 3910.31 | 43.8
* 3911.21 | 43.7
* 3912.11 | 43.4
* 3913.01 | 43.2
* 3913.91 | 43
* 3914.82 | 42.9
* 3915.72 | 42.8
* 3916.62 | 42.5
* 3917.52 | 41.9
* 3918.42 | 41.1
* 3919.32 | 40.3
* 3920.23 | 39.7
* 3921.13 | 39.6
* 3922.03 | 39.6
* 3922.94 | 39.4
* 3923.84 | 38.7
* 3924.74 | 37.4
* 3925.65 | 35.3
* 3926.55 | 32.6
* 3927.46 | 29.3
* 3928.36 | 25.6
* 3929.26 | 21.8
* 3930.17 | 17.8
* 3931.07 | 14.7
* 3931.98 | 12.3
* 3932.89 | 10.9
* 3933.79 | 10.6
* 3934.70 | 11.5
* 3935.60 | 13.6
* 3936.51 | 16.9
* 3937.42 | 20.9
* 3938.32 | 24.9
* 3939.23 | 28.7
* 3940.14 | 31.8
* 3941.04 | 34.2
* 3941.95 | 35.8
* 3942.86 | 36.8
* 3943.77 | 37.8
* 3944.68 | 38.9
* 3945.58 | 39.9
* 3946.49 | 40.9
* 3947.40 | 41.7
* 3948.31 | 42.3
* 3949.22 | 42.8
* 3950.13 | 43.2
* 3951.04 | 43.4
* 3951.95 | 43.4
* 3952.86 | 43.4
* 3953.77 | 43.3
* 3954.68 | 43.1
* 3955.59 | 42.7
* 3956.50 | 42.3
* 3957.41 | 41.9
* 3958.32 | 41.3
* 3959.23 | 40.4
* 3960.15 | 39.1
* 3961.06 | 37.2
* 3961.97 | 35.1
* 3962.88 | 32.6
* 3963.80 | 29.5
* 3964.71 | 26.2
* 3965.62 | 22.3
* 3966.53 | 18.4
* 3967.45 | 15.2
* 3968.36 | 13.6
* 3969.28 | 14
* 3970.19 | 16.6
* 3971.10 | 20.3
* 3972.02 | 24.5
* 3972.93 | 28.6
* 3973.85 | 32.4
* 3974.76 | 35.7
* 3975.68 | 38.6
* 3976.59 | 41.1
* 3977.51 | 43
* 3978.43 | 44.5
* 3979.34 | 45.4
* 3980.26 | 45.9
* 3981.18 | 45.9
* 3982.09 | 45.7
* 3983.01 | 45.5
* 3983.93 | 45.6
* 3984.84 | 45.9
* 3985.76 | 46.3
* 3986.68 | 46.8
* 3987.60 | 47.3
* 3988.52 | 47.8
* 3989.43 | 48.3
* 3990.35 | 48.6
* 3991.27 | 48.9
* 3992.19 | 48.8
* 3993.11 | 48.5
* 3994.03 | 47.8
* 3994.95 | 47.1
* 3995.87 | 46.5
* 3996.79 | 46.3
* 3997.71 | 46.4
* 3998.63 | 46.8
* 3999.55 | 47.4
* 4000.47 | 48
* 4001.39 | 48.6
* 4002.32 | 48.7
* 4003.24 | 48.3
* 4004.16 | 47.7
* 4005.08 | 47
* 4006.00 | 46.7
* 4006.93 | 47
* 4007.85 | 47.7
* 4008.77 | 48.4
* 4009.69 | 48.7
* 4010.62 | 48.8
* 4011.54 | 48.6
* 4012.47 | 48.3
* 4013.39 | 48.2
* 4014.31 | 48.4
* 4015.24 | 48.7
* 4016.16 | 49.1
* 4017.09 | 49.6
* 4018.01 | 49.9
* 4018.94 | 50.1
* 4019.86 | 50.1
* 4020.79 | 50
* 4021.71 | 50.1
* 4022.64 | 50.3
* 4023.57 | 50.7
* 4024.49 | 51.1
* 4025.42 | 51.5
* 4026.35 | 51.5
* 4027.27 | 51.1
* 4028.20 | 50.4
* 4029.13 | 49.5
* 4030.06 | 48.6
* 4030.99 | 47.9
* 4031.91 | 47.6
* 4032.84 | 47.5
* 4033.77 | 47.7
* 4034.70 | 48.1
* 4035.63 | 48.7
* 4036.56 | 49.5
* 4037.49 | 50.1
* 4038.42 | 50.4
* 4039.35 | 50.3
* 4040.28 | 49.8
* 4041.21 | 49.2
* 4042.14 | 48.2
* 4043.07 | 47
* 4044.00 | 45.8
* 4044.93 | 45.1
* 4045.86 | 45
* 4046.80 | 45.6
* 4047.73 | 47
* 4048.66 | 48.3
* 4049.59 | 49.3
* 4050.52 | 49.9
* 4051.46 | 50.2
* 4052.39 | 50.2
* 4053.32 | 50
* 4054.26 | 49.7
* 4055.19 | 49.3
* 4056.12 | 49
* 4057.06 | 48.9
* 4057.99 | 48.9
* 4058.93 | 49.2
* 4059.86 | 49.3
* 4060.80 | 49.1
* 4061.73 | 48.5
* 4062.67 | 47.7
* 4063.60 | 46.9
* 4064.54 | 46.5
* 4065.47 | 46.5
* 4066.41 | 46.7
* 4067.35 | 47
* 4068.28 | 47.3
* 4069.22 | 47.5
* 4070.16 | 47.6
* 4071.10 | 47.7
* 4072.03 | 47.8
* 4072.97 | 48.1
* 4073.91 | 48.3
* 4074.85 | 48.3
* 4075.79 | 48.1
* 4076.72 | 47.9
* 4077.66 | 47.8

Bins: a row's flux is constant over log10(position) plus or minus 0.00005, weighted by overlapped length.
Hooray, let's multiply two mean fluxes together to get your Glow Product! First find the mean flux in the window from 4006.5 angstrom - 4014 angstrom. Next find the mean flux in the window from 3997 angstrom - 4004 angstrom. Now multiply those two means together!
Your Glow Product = 2302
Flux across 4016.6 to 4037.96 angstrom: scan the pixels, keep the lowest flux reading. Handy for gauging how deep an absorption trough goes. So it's 47.5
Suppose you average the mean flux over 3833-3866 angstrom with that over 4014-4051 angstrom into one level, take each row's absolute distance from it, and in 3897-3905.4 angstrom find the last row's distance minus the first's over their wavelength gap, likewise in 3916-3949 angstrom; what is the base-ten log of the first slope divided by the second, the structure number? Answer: 1.7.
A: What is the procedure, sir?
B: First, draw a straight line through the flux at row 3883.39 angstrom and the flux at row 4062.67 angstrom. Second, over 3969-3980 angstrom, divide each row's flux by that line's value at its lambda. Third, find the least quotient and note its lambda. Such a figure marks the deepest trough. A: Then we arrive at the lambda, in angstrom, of 3969.28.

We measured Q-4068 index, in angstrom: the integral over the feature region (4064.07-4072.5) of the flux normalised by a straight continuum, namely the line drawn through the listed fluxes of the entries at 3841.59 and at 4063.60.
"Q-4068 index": 8.43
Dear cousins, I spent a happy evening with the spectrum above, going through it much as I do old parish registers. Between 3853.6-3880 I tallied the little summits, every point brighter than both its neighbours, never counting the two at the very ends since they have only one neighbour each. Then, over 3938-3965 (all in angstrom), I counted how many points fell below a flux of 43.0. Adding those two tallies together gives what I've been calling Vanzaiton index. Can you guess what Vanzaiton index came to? 26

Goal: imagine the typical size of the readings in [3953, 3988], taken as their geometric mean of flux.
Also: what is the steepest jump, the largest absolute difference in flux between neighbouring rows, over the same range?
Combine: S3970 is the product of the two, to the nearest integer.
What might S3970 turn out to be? 142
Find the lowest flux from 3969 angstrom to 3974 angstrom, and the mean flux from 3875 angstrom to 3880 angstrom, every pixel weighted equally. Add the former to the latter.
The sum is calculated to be 54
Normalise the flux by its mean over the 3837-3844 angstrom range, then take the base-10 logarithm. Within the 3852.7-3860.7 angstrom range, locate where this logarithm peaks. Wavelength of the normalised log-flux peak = 3853.11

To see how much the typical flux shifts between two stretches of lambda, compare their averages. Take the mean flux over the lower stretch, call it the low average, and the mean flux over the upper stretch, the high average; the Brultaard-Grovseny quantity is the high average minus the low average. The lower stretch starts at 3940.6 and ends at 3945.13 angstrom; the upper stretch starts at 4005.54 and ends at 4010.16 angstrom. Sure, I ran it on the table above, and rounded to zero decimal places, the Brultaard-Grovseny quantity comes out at 11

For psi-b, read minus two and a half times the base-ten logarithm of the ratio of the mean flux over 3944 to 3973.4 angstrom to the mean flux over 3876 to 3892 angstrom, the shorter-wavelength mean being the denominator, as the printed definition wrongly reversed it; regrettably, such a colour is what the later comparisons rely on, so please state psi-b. 0.1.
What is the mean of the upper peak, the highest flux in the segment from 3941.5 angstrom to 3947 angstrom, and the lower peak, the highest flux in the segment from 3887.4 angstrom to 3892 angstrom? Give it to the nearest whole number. 38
